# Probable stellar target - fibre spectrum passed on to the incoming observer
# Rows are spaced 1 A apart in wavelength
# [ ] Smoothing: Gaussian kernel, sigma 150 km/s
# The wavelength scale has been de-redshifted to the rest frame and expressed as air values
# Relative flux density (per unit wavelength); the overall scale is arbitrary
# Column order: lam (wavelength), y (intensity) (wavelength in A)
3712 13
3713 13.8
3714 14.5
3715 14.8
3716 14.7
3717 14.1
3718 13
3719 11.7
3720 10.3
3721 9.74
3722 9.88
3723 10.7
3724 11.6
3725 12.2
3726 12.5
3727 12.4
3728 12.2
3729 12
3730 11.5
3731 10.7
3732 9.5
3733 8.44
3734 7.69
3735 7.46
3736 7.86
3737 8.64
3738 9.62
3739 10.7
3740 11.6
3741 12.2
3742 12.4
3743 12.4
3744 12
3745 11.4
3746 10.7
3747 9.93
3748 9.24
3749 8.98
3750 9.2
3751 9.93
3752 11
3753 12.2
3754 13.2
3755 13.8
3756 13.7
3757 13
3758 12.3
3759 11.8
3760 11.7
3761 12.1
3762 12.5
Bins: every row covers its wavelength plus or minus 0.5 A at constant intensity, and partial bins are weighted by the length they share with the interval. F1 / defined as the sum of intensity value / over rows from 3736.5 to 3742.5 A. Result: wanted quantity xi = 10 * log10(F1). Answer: 18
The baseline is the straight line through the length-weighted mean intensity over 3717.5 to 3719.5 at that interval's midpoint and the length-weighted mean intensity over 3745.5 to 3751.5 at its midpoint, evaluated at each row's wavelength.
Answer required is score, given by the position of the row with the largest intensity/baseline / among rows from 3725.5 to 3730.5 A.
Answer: 3726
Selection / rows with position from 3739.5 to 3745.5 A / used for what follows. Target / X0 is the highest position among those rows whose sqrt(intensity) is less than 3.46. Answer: 3745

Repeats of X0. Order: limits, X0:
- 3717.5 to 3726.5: 3724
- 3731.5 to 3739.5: 3739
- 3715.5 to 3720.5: 3720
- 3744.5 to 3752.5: 3752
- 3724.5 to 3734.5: 3734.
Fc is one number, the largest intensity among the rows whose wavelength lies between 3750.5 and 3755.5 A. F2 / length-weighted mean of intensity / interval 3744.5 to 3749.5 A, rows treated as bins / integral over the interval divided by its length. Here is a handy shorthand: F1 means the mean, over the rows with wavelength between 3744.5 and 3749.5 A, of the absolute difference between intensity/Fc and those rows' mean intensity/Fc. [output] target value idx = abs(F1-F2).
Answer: 10.0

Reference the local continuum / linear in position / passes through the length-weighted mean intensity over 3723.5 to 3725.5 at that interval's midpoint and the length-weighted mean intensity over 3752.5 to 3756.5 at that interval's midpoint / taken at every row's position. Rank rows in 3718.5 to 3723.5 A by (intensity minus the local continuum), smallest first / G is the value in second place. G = -1.9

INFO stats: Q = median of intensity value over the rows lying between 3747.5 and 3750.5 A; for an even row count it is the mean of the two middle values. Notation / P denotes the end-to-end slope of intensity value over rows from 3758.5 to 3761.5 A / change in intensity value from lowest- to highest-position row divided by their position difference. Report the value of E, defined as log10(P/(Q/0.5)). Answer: -2.1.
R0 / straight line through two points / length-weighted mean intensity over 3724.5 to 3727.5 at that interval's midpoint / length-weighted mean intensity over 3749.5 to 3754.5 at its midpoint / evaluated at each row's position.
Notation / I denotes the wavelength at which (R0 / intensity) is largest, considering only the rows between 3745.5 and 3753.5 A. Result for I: 3749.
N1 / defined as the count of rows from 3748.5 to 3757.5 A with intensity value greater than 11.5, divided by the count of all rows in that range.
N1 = 0.56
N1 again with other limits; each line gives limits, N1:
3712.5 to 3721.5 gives 0.78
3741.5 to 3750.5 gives 0.33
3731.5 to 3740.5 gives 0.11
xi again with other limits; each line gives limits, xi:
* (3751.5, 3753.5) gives 14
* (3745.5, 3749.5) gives 16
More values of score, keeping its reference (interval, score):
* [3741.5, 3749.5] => 3743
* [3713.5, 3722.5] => 3716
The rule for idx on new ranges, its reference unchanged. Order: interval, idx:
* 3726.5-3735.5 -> 10.1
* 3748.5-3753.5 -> 10.2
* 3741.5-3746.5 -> 11.7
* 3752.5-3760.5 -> 12.7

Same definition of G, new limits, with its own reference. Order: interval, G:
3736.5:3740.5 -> -2.9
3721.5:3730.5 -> -1.1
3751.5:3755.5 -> -1.0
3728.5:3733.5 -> -2.7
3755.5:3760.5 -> -1.6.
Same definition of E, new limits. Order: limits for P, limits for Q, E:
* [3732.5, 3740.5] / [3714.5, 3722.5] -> -1.7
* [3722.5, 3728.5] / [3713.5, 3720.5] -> -2.0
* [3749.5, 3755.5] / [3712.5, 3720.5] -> -1.5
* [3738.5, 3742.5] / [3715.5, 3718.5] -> -1.7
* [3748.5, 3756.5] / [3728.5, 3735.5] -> -1.4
